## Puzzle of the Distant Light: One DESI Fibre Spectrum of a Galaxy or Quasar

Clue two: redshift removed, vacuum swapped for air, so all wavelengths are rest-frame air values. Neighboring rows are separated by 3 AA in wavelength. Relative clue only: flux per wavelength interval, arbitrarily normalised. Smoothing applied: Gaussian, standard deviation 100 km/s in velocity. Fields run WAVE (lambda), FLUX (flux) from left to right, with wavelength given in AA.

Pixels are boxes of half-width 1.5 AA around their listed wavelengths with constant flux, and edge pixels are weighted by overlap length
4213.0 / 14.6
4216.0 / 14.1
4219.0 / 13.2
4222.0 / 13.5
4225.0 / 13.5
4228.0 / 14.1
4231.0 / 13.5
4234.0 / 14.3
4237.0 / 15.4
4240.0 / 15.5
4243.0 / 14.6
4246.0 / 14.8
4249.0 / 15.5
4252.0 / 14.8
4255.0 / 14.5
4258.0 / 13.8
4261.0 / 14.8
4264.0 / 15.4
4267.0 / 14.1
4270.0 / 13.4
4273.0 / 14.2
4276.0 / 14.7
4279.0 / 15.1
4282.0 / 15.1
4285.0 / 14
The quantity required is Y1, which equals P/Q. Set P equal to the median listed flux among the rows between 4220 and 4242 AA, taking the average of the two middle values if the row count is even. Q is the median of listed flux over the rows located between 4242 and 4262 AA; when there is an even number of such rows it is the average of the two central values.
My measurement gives 0.95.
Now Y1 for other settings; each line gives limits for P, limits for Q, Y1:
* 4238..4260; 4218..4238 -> 1.10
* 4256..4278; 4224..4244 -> 0.99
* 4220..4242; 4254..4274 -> 0.99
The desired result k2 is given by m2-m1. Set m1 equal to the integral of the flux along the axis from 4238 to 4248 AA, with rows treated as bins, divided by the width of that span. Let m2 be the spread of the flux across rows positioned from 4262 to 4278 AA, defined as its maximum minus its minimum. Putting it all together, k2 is -13.0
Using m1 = 15.0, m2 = 2.0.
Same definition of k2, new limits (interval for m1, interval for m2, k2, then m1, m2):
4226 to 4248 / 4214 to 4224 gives -13.7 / 14.6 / 0.9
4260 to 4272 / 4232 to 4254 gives -13.2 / 14.4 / 1.2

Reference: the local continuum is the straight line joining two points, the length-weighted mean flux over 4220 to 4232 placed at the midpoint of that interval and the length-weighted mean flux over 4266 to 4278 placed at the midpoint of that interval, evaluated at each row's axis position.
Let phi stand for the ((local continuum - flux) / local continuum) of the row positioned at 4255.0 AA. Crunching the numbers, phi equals -0.039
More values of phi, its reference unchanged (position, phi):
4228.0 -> -0.032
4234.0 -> -0.042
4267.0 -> -0.001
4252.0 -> -0.063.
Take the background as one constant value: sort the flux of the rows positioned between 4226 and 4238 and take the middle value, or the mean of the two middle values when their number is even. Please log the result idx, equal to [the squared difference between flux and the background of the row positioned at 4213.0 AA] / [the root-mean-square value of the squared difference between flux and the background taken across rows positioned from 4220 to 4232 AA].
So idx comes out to 0.38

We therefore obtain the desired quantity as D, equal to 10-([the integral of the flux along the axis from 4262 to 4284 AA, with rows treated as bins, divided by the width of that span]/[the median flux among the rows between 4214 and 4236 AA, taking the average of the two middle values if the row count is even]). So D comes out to 8.92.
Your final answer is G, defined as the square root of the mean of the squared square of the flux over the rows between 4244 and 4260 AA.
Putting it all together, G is 216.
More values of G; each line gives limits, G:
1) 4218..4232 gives 184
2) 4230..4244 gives 217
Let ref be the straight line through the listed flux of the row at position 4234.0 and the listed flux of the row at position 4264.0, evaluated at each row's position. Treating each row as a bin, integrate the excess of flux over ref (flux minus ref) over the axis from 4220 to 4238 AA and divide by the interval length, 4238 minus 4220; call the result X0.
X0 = -0.1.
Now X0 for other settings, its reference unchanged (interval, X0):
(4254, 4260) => -1.0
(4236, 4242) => 0.9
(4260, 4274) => -1.1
